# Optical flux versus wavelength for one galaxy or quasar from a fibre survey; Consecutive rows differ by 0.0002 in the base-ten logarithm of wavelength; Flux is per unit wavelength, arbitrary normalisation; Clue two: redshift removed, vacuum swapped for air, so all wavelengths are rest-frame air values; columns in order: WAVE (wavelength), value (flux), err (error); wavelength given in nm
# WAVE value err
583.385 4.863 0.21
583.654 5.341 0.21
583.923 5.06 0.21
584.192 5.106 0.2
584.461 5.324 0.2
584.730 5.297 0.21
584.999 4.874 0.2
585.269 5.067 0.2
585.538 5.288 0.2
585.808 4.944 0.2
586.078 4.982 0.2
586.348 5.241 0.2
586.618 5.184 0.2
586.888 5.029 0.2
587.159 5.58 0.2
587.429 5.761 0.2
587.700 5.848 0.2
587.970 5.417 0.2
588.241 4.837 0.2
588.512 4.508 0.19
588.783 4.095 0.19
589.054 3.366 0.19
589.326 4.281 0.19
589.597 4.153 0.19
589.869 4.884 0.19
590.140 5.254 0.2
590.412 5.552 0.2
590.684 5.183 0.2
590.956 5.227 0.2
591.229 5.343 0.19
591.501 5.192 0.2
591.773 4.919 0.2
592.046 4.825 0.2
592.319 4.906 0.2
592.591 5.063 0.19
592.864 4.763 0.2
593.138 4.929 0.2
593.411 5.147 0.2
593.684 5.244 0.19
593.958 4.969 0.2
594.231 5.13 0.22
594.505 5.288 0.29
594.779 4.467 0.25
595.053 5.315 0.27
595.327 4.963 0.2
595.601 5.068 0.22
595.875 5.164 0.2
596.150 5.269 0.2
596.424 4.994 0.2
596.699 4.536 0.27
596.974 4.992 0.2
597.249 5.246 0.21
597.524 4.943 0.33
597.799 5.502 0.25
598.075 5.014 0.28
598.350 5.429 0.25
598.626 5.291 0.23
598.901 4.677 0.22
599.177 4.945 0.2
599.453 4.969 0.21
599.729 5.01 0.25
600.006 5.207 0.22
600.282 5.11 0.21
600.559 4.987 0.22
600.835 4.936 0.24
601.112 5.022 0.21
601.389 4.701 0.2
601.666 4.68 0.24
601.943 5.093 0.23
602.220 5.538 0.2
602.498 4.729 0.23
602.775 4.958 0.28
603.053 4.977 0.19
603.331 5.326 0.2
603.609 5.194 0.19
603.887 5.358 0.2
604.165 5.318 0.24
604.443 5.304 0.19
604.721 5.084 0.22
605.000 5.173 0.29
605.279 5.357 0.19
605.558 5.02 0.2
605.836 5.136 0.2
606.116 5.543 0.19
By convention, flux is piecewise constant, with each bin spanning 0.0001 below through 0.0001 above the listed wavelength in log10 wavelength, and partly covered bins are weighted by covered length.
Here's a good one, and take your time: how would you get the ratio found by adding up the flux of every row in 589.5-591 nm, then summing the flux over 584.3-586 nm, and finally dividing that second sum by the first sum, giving 1.02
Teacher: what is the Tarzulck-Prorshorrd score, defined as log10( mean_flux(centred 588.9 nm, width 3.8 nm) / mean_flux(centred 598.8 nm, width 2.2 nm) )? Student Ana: -0.017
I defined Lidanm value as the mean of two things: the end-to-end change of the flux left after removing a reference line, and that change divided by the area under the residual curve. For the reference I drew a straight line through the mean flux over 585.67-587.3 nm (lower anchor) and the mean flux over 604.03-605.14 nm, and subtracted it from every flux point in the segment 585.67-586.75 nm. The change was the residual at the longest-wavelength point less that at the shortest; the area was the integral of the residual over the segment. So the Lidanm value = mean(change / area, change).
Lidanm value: -1.4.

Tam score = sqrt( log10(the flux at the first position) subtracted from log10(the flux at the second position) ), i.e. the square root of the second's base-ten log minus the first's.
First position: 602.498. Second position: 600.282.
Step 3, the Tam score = 0.18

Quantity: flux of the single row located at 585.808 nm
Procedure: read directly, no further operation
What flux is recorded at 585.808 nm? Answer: 4.944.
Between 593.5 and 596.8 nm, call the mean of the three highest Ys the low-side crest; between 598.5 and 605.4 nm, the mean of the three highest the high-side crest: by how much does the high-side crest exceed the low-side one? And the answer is 0.13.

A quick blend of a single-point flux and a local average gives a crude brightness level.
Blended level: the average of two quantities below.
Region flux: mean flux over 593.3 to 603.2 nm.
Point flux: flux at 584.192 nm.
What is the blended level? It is 5.07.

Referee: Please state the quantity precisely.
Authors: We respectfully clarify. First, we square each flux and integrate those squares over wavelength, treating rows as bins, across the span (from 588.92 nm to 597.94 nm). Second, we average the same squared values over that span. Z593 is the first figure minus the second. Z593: 200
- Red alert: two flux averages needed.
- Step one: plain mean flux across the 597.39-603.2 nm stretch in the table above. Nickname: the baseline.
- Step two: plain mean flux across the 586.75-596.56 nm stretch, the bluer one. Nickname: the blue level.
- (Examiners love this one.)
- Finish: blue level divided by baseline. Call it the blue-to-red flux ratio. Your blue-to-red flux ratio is 0.99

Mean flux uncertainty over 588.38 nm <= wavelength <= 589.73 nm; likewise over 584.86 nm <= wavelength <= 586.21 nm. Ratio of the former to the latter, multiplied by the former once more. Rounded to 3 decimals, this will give 0.180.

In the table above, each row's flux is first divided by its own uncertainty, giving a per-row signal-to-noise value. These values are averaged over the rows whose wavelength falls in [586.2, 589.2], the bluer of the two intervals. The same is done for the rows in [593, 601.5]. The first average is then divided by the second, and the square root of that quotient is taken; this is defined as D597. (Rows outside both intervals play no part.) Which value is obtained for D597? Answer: 1.056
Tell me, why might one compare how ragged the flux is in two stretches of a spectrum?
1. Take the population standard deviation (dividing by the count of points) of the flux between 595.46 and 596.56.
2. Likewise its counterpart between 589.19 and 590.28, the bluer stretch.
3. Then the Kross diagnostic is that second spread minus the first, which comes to 0.34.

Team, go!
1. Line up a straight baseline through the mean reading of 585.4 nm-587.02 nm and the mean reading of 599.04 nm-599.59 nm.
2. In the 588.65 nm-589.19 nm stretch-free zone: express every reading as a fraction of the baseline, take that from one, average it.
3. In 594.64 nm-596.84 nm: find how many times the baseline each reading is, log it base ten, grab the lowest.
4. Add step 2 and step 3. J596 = 0.216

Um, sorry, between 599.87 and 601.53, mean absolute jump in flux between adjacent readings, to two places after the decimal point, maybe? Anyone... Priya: 0.14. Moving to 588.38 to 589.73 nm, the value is 0.55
